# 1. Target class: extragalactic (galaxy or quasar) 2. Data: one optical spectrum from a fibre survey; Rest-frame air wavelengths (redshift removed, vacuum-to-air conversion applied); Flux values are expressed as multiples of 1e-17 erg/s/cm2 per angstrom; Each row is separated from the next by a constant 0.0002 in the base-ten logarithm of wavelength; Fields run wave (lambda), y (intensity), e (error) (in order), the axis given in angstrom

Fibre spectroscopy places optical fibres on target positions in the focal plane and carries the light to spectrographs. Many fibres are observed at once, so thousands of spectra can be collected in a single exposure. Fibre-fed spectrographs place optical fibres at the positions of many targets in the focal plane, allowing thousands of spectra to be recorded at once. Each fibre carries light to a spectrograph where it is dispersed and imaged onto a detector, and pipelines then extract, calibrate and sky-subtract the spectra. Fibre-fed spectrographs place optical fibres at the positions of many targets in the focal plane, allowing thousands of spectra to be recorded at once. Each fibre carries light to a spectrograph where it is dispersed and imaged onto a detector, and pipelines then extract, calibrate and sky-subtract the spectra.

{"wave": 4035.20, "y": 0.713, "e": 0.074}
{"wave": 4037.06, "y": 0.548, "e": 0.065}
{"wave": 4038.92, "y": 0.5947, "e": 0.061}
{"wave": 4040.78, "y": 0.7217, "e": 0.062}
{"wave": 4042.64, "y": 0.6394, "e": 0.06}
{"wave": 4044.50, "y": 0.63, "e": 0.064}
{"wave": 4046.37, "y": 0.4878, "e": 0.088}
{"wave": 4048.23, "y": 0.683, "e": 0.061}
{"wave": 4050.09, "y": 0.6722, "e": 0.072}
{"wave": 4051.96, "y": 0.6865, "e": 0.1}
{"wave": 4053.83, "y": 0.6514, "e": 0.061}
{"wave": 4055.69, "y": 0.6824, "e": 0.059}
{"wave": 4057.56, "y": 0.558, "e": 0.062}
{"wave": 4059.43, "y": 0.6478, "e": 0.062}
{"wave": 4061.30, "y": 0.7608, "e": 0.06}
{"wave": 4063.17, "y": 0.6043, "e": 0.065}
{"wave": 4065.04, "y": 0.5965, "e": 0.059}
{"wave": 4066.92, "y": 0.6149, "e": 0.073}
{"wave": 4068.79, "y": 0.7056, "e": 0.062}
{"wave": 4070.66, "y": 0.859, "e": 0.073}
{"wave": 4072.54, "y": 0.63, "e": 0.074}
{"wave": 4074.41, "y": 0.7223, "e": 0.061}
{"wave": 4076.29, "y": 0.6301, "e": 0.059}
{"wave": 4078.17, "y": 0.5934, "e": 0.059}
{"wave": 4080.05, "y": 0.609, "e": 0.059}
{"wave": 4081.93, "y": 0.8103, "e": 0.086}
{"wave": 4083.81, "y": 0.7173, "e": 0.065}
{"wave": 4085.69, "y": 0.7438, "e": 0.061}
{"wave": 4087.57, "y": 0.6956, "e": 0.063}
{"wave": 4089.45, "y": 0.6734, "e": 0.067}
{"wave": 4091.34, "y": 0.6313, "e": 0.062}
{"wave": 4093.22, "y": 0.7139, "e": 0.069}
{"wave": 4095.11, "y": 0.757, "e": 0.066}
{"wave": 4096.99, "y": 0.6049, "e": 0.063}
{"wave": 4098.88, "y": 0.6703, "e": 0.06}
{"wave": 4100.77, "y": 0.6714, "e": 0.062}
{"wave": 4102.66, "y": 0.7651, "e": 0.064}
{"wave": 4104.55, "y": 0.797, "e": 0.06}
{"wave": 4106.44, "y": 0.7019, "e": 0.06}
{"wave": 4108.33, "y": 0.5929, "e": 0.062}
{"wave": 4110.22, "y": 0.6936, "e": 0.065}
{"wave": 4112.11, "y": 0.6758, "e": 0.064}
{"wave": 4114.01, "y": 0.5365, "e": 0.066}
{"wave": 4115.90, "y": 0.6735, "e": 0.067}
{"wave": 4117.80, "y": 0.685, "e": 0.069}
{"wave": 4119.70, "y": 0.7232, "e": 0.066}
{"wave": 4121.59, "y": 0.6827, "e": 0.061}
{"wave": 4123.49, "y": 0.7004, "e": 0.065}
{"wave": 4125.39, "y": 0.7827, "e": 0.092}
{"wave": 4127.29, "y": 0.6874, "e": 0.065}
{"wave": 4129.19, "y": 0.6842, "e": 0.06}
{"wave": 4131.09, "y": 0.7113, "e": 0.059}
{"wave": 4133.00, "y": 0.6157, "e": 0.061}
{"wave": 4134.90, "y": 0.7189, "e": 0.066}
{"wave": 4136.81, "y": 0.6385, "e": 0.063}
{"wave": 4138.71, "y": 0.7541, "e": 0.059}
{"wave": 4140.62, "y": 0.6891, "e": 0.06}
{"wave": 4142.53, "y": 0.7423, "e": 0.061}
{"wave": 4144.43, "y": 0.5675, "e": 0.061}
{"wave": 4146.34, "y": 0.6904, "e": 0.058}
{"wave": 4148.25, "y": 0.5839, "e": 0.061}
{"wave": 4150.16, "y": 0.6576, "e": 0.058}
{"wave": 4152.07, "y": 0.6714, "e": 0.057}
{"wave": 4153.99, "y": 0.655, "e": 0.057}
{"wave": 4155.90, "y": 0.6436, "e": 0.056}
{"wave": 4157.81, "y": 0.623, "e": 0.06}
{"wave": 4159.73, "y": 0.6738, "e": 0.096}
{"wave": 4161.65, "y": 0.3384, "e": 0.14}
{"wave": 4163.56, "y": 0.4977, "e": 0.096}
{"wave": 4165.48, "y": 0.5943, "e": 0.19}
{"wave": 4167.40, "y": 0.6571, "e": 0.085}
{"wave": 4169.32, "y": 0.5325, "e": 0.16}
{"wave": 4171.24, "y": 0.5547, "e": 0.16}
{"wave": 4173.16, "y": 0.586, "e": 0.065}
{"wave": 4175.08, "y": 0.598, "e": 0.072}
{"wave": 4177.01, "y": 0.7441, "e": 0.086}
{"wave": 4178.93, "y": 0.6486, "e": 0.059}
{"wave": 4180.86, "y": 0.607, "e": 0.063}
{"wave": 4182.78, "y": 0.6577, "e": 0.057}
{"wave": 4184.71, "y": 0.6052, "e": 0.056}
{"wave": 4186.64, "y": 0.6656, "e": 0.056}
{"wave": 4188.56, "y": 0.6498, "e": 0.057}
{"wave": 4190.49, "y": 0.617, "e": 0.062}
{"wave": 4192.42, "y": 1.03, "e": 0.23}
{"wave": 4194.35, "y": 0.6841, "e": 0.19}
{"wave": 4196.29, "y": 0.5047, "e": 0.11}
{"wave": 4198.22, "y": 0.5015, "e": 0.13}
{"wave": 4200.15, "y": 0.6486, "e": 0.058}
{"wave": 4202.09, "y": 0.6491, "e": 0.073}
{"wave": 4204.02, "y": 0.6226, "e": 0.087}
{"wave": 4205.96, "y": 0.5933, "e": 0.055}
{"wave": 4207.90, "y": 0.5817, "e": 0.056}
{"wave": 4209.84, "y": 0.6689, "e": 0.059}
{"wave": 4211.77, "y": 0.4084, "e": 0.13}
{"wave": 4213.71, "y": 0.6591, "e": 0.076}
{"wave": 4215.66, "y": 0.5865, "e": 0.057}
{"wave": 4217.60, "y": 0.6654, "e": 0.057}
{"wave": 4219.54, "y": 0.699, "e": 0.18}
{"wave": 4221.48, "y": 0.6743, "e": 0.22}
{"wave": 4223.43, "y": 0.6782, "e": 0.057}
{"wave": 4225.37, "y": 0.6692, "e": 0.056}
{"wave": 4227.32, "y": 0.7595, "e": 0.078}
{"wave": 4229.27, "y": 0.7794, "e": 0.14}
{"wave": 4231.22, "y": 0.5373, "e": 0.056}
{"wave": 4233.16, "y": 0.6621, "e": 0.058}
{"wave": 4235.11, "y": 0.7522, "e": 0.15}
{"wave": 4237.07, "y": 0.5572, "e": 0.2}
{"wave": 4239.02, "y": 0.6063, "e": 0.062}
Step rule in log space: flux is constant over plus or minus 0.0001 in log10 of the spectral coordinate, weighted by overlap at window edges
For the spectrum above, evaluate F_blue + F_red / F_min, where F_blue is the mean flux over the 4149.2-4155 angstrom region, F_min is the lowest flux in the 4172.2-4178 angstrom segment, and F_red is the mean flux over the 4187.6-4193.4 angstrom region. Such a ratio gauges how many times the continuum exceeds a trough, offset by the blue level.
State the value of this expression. 1.97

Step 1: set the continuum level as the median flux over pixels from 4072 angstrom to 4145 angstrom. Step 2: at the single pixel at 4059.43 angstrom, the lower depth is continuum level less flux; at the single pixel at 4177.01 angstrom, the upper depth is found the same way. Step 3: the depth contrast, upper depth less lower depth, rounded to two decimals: -0.10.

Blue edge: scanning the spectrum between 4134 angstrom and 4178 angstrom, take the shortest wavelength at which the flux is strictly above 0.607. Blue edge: 4134.90 angstrom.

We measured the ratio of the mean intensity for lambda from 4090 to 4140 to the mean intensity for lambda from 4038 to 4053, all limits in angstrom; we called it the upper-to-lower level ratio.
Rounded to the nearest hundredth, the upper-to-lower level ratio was 1.07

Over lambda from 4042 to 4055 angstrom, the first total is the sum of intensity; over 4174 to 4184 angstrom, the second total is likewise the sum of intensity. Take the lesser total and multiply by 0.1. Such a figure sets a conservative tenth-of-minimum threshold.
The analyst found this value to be 0.33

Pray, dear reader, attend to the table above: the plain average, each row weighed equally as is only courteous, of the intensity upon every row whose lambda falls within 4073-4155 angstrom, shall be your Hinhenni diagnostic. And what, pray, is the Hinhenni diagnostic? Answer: 0.682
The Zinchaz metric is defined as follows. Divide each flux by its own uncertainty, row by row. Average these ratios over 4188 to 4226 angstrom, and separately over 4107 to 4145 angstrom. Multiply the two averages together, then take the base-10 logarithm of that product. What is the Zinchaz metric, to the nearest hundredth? 1.93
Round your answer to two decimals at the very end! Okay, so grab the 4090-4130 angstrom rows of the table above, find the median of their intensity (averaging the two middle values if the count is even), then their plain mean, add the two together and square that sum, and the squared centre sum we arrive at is 1.88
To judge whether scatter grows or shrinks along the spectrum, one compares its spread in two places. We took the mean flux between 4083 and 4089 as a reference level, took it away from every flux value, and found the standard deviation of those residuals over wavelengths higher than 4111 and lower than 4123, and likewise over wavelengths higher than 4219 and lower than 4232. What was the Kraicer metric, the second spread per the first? 1.2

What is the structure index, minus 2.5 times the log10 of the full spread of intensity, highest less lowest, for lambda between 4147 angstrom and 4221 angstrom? 0.40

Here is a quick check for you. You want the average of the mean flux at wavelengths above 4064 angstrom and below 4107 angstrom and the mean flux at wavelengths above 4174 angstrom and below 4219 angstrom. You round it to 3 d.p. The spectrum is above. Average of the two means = 0.663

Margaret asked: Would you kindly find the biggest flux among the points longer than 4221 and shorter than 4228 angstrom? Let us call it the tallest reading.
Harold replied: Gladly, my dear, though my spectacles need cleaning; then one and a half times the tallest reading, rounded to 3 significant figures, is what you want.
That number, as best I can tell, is 1.14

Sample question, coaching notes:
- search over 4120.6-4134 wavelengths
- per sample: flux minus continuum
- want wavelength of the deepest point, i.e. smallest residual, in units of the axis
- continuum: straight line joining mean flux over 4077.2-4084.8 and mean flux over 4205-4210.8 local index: 4133.00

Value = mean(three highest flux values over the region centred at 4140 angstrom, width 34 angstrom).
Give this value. 0.76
